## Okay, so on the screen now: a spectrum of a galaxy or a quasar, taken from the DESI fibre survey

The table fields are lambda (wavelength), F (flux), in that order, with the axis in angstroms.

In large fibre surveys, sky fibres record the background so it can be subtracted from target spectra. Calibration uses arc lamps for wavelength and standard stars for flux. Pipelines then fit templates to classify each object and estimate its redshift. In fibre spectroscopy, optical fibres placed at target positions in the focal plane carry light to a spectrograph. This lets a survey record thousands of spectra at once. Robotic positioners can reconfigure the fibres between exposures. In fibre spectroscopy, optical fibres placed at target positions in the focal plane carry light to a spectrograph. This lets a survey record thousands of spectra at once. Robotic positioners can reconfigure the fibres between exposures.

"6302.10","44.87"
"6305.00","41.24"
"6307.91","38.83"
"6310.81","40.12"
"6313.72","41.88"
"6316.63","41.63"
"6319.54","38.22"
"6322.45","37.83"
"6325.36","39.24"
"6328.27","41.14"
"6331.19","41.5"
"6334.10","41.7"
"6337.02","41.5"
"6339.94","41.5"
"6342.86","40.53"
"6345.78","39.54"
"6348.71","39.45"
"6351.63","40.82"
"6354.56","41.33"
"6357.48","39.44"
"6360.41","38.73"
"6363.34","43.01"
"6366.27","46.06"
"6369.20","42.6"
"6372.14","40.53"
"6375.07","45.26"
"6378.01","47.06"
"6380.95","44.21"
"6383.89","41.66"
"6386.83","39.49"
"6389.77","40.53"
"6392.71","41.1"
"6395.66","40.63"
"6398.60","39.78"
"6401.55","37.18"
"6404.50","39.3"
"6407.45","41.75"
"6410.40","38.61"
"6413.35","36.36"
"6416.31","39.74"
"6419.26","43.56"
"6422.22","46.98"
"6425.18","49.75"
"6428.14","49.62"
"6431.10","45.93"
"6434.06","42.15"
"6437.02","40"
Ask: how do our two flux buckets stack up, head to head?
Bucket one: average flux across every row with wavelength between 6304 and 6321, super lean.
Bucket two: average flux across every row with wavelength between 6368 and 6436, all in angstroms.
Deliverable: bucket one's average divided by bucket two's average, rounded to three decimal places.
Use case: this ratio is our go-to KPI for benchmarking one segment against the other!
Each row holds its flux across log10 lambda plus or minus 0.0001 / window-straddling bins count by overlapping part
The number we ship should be 0.952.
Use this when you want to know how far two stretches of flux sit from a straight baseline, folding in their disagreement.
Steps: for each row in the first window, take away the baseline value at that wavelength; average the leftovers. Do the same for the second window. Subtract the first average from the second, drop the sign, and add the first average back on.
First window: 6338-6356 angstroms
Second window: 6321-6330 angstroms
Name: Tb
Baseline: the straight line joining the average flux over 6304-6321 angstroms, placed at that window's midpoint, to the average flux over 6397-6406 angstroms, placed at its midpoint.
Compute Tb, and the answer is 2.3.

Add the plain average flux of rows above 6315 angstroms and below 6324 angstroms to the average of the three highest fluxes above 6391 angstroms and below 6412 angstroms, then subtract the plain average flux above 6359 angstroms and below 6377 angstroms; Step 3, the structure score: 38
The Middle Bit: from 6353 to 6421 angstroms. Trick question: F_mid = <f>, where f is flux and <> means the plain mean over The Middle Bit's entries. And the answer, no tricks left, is 41.2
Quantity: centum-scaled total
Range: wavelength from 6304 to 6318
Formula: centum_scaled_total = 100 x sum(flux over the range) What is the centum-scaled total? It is 20370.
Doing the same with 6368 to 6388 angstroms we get 30081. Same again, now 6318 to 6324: 7605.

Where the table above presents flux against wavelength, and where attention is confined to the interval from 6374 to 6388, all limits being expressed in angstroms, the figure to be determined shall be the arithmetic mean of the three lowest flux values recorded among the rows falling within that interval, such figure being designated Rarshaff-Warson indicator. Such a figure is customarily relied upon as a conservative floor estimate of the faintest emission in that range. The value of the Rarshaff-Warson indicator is 41.8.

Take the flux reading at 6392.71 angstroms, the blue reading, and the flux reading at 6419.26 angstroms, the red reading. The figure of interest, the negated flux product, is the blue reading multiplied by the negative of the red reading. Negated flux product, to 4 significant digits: -1790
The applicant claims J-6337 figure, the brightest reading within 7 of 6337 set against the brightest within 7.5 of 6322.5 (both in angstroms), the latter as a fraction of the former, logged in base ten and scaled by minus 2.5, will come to 0.00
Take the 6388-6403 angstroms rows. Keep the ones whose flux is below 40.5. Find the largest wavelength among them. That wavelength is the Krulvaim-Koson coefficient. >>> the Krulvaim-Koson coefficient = 6401.55 angstroms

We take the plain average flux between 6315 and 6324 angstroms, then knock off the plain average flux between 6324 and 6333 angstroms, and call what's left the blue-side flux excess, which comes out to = -1.4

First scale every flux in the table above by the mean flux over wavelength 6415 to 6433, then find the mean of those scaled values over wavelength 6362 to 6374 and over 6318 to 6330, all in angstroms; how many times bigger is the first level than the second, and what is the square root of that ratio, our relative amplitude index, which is 1.05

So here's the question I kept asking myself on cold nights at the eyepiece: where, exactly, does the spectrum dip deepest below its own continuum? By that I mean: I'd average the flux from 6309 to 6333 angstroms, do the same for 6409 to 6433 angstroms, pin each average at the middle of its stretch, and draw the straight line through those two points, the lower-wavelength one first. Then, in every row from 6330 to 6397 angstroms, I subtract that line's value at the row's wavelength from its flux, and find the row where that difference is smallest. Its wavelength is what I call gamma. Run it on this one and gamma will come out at 6386.83 angstroms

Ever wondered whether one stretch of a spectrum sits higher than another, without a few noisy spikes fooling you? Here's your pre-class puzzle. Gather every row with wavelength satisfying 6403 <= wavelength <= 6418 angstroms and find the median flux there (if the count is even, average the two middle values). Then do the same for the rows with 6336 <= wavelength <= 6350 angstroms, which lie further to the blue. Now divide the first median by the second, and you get 0.97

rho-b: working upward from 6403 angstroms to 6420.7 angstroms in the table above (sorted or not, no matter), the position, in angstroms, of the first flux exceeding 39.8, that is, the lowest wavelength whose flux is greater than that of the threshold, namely 6407.45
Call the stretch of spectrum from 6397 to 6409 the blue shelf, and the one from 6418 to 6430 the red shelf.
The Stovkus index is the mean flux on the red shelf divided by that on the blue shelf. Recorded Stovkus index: 1.20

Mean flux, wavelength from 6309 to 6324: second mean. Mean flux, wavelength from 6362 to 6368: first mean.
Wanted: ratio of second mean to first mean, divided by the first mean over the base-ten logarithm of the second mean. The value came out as 0.032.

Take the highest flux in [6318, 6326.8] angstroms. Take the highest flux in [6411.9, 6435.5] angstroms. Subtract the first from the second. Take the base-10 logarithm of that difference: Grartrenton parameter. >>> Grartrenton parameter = 1.02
